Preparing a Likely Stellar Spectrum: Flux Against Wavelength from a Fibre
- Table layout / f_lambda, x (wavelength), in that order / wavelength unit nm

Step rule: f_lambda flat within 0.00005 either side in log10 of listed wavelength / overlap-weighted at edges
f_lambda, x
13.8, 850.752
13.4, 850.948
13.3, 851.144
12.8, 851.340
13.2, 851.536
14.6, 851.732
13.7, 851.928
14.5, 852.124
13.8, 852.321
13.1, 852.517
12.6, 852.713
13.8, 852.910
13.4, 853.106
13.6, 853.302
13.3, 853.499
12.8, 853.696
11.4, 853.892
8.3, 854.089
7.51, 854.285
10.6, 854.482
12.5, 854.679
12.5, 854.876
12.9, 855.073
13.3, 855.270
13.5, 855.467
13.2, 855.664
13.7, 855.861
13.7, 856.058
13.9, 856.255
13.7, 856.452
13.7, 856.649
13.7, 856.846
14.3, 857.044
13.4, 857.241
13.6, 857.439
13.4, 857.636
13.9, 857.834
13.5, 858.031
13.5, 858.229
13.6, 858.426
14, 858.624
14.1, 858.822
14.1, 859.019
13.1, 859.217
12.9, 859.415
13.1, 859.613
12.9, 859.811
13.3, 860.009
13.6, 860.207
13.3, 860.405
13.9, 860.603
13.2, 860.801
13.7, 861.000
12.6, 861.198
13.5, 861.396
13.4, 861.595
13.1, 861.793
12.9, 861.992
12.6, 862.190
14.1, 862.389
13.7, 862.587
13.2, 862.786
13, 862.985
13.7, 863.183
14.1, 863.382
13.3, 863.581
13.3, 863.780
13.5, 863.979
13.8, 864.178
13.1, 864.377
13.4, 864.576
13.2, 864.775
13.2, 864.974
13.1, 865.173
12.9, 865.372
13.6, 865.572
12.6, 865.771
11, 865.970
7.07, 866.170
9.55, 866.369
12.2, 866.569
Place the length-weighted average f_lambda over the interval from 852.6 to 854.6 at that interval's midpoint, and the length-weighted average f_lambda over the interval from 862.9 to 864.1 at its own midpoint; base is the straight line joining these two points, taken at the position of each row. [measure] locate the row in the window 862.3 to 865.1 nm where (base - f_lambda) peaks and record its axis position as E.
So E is 864.974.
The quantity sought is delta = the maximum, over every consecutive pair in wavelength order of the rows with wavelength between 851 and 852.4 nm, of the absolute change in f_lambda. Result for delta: 1.4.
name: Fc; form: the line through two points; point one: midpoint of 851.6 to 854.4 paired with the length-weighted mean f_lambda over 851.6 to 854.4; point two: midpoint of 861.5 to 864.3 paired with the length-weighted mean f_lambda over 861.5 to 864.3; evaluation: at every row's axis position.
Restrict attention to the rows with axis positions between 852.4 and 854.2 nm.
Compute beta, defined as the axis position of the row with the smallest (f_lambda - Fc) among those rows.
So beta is 854.089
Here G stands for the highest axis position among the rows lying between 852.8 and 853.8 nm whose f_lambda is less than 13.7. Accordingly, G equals 853.696 nm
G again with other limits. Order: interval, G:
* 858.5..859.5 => 859.415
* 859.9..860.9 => 860.801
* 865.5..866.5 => 866.369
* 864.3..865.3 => 865.173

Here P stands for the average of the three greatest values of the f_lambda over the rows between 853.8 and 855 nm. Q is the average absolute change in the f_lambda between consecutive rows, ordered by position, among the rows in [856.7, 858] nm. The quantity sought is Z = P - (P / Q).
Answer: -13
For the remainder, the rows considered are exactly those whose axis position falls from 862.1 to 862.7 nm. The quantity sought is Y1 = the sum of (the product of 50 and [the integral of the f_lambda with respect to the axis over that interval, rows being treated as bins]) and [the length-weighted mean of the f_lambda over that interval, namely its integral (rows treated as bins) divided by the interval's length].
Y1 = 418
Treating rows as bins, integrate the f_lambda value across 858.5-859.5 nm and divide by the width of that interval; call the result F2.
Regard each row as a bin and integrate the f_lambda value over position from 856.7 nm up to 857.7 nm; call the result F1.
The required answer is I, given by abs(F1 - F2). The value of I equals 0.04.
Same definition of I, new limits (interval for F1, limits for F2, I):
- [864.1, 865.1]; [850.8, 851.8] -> 0.11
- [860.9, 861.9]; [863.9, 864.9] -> 0.15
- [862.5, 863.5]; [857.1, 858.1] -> 0.07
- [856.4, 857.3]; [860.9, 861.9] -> 0.84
